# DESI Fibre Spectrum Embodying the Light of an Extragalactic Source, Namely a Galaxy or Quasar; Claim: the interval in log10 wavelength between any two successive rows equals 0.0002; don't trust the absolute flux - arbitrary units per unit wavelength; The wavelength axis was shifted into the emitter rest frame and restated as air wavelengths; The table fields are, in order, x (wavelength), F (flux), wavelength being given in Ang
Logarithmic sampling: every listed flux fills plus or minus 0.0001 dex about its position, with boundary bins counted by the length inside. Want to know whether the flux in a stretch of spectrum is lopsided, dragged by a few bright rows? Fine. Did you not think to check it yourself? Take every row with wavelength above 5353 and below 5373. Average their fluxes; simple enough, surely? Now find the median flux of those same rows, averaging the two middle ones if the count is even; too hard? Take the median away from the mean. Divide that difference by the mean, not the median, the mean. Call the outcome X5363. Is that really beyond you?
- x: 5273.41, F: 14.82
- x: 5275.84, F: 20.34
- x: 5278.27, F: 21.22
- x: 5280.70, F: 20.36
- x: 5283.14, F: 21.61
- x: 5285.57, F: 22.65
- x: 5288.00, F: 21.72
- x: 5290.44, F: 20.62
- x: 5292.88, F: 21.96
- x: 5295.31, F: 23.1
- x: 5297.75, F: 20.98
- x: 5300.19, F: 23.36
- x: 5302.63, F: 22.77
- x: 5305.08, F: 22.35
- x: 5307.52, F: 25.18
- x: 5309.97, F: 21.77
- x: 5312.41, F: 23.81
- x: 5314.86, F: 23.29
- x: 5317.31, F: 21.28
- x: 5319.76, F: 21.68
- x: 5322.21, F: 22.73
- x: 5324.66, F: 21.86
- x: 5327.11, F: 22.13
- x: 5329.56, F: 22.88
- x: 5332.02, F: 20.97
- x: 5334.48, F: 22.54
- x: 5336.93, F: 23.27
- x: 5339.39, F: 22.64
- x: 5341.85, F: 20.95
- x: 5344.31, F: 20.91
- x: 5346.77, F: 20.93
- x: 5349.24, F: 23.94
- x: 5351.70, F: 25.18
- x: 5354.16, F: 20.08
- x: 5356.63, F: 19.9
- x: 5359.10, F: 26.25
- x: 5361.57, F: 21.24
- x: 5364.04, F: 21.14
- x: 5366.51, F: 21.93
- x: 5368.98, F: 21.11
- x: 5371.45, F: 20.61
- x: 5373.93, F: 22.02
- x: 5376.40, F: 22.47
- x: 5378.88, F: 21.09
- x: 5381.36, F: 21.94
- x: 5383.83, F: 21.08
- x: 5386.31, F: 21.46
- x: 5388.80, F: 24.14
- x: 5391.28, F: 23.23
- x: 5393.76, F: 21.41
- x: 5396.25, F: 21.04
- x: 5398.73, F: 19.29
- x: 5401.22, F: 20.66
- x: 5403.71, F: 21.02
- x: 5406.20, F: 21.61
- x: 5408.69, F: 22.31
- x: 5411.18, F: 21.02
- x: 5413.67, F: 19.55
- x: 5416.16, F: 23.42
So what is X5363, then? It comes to 0.019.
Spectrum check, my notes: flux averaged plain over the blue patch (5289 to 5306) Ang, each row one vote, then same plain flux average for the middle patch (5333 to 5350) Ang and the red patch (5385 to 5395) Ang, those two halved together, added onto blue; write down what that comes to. 44.5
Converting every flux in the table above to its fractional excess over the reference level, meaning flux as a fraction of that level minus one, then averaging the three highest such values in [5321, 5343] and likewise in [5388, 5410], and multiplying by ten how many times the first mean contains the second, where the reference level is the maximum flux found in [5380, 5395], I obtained 13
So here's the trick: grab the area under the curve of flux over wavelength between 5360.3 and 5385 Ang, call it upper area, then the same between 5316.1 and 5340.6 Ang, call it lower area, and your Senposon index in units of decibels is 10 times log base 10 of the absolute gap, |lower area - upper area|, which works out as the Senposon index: 11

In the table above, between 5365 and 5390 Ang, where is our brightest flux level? 5388.80 Ang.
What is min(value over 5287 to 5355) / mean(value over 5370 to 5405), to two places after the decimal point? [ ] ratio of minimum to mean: 0.93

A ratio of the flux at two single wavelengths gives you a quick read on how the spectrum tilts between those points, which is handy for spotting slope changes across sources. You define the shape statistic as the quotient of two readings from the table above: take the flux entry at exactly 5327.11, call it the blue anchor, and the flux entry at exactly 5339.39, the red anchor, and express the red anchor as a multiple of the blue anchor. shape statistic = 1.02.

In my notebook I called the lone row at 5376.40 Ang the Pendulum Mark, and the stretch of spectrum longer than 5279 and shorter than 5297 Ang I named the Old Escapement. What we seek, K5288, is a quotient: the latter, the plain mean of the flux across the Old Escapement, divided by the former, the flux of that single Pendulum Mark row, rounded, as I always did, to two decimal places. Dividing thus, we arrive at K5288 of 0.97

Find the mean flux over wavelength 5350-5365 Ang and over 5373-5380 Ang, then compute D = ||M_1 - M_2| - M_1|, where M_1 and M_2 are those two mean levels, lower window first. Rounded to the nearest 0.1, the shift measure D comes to 21.9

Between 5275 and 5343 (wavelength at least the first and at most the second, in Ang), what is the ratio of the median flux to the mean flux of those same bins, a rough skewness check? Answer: 1.00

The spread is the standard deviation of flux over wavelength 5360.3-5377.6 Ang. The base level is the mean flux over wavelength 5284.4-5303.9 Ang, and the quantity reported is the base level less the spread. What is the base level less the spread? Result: 21.5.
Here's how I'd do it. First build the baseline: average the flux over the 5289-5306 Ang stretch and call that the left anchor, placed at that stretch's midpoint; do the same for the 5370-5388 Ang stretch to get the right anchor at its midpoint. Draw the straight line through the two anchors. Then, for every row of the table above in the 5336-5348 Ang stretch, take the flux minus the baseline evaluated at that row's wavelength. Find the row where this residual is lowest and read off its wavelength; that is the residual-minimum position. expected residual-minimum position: 5344.31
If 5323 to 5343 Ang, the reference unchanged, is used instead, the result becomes 5332.02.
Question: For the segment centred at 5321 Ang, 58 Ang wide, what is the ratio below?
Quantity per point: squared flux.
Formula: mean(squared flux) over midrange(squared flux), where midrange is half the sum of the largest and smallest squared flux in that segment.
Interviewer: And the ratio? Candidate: 0.94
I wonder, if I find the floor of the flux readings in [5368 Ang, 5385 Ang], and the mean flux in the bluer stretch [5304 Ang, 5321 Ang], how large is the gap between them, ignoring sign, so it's 2.16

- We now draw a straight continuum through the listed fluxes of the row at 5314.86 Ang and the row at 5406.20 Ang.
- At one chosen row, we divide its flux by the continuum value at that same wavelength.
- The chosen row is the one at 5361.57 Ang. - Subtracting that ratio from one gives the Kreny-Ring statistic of 0.053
